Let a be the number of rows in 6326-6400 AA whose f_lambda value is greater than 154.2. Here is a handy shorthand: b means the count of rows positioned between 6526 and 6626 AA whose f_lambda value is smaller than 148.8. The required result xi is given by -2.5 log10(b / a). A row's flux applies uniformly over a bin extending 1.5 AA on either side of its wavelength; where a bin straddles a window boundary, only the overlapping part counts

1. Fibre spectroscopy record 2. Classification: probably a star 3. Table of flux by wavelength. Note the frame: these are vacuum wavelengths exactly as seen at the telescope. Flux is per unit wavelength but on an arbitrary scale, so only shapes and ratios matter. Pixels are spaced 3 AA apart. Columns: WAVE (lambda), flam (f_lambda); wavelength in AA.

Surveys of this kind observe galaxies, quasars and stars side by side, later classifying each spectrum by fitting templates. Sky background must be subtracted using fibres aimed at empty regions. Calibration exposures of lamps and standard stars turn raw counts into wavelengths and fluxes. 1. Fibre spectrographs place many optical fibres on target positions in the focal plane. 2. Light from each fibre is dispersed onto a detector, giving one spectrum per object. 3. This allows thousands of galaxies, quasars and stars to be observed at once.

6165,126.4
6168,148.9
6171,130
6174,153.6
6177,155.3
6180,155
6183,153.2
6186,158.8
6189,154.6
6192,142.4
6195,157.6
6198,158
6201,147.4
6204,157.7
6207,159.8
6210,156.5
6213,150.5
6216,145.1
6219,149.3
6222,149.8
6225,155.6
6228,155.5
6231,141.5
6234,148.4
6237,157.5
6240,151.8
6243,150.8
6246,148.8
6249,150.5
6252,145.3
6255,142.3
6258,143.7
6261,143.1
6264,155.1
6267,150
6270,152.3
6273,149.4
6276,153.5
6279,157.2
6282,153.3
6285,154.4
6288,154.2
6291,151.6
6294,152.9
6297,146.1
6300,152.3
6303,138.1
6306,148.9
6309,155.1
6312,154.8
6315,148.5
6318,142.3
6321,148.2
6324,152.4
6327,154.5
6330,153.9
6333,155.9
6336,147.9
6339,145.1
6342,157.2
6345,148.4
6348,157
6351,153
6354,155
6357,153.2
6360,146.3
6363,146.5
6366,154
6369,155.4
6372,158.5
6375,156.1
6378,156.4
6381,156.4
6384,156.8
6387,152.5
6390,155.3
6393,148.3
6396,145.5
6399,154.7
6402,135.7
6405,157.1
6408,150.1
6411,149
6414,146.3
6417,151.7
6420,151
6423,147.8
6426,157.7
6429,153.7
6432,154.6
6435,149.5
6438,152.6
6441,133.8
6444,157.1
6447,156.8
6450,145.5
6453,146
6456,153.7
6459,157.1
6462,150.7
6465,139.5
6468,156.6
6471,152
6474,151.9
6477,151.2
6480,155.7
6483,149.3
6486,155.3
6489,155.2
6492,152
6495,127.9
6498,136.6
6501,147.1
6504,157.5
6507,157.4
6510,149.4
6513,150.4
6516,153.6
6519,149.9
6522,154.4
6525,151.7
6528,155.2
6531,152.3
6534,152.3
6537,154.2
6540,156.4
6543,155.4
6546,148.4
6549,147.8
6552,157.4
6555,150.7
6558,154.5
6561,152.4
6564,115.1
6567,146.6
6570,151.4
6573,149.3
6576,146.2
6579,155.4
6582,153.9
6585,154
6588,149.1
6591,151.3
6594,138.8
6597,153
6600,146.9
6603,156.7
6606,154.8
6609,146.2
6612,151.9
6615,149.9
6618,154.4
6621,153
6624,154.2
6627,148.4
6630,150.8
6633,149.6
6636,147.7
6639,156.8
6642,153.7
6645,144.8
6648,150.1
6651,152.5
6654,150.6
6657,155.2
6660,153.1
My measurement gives 0.5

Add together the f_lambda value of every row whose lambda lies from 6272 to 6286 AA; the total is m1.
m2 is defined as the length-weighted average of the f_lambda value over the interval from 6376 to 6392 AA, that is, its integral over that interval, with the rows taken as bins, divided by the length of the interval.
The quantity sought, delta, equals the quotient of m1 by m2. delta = 4.94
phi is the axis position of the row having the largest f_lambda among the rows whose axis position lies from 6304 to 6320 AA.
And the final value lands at 6309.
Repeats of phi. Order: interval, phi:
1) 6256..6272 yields 6264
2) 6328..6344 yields 6342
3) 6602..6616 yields 6603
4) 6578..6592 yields 6579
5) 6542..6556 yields 6552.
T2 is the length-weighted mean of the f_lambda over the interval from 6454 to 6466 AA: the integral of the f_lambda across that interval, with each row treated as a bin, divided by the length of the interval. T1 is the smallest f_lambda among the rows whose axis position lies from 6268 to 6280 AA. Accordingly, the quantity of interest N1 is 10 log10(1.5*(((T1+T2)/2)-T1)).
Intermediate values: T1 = 149.4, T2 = 151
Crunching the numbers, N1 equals -1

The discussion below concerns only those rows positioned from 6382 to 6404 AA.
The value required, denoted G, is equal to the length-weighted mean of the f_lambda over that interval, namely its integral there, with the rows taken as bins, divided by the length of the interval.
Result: 150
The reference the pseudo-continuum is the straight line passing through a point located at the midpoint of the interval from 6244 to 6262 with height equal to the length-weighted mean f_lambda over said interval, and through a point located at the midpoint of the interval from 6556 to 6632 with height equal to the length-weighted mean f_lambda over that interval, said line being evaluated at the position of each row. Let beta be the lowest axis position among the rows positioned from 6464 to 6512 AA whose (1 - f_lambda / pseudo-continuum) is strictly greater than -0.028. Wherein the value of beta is 6465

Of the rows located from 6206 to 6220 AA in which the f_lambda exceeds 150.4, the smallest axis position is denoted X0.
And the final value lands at 6207 AA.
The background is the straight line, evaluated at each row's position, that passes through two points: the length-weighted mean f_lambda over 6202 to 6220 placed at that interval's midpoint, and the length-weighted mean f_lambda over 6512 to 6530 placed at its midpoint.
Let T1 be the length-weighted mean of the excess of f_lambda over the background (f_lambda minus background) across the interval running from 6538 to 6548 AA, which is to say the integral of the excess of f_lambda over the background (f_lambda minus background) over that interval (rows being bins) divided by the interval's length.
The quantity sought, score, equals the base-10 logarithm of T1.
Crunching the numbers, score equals -0.2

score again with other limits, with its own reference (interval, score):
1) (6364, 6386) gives 0.5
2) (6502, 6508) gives 0.6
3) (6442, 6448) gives 0.4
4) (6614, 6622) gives -0.9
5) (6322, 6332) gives -0.3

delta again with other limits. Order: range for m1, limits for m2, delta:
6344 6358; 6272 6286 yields 4.99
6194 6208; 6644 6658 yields 5.18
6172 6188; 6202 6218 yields 5.05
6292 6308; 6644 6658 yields 4.90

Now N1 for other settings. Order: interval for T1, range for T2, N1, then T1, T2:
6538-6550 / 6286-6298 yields 4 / 147.8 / 152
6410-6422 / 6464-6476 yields 5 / 146.3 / 150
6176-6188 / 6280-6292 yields -5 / 153.2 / 154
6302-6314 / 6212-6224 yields 9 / 138.1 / 149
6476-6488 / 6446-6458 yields 0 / 149.3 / 151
